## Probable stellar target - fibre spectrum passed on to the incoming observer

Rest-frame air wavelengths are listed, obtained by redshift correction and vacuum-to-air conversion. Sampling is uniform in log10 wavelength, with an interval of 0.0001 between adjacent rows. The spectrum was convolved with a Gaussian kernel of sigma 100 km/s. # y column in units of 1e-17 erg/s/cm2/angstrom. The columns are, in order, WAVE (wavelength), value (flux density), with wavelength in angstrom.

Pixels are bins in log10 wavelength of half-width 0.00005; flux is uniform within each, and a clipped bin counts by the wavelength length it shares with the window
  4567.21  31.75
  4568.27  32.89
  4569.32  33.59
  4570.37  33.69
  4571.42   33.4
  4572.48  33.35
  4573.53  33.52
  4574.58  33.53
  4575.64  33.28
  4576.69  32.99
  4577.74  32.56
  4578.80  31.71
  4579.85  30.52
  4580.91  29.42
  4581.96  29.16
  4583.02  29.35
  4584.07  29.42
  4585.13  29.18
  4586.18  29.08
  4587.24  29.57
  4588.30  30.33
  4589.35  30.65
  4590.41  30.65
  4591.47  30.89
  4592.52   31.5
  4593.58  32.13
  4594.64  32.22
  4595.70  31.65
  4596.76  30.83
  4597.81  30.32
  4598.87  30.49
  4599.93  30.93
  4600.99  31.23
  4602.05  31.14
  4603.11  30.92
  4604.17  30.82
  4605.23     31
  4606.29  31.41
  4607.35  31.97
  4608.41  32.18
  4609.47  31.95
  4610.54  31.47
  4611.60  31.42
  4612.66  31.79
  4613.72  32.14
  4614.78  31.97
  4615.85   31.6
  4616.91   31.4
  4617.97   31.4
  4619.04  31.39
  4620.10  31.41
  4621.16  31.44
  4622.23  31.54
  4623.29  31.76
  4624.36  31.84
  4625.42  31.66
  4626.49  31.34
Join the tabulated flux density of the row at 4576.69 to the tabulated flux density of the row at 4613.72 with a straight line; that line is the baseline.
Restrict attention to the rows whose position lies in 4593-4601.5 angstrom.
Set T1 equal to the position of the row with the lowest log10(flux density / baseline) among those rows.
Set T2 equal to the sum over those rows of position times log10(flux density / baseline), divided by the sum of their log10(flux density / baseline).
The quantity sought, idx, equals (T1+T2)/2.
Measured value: 4597.9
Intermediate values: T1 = 4597.81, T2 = 4598.0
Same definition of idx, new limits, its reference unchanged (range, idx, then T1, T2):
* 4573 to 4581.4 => 4581.0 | 4580.91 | 4581.1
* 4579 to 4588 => 4582.8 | 4581.96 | 4583.7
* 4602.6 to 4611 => 4604.9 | 4604.17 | 4605.6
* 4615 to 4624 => 4618.0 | 4616.91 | 4619.1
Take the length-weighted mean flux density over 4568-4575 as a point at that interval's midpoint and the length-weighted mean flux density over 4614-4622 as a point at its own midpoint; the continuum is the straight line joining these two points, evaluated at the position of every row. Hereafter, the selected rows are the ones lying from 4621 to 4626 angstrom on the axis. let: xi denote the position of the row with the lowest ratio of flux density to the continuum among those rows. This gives 4621.16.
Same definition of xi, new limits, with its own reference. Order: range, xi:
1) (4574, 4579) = 4578.80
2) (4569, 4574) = 4572.48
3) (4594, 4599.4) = 4597.81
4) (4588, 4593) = 4588.30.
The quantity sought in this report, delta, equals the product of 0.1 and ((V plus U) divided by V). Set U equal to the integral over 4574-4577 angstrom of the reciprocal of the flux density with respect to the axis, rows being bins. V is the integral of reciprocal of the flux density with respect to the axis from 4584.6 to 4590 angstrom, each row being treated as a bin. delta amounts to 0.15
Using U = 0.090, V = 0.18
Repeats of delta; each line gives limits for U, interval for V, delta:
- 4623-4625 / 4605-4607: 0.20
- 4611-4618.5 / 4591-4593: 0.47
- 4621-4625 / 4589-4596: 0.16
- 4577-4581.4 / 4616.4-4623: 0.17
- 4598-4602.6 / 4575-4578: 0.26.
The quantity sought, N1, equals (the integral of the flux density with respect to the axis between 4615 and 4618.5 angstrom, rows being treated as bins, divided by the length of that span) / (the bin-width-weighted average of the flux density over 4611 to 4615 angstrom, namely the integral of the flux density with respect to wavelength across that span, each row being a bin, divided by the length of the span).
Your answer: 0.988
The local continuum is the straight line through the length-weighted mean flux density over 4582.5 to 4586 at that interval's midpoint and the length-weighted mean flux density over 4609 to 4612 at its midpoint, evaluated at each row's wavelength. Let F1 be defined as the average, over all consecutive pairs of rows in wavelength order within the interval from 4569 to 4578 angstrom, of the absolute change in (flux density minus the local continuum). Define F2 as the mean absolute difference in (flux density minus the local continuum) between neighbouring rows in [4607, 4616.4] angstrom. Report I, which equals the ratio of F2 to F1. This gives 1.3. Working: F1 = 0.24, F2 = 0.301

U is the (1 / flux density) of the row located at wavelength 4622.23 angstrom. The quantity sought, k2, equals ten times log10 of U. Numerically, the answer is -15.0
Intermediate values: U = 0.0317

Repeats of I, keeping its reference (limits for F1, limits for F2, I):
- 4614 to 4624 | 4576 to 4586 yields 3.9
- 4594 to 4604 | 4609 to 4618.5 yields 0.7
